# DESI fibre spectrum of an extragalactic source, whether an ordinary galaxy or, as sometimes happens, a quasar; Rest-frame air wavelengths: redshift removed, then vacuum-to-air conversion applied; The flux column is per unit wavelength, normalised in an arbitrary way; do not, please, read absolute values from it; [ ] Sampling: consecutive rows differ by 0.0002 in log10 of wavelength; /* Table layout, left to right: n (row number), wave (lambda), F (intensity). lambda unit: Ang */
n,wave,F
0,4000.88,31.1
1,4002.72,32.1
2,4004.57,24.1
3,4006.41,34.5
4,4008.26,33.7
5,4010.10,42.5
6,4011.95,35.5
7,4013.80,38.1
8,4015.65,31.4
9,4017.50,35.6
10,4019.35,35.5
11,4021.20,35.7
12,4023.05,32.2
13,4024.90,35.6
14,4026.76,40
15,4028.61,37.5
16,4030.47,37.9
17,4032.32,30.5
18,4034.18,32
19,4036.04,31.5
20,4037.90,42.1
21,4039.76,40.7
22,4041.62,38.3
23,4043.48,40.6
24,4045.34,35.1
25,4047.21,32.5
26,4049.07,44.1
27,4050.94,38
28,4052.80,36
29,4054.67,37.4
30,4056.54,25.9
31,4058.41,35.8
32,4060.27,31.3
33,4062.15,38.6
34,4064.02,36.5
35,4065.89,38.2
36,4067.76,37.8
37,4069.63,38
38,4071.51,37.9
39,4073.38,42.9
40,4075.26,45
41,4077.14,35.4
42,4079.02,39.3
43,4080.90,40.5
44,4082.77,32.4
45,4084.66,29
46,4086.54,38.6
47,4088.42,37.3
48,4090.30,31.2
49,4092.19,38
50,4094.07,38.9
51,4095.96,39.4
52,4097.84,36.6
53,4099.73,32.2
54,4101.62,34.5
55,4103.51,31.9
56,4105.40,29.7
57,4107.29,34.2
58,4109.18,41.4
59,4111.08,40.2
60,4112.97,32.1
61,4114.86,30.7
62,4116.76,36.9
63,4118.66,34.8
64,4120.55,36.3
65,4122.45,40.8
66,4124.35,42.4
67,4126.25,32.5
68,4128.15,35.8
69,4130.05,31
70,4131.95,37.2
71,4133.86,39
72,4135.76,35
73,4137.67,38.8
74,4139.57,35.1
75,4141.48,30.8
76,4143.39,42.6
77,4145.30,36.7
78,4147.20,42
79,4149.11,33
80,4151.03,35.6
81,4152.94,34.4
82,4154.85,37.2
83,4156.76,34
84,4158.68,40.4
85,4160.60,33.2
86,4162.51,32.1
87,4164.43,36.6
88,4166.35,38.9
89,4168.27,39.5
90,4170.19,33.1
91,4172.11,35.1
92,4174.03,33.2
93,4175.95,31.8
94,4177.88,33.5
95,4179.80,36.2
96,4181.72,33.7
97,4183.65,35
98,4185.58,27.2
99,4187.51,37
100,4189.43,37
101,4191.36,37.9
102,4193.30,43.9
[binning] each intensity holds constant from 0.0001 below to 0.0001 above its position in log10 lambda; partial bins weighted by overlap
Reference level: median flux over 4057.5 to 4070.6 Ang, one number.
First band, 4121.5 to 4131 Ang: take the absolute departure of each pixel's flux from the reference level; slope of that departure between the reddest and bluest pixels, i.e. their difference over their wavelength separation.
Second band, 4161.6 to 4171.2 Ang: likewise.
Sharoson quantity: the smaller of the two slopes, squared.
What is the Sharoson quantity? 0.017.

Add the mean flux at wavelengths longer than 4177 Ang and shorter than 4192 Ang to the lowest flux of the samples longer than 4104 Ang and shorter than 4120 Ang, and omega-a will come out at 64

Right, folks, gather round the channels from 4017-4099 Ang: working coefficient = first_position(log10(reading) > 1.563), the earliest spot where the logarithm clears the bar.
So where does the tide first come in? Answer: 4026.76 Ang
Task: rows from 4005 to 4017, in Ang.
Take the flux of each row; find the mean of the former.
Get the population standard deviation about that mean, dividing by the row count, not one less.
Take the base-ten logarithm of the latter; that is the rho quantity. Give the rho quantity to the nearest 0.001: 0.550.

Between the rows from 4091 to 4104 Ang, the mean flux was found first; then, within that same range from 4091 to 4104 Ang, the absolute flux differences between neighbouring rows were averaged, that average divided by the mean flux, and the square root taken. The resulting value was 0.25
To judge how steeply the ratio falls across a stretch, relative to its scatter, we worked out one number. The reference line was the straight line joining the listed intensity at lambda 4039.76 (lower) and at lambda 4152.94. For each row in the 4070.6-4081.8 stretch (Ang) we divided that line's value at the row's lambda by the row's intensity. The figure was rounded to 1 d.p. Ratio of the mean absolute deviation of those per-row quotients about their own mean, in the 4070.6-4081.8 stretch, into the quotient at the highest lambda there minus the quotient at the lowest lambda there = -1.2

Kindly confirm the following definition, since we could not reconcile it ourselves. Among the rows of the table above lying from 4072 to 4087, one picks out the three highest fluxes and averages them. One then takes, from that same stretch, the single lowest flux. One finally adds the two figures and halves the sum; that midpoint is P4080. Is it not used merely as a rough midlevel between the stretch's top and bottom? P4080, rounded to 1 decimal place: 35.9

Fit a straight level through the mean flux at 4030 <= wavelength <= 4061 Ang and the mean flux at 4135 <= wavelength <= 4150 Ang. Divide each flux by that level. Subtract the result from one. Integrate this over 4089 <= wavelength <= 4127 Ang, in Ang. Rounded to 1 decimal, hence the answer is 0.7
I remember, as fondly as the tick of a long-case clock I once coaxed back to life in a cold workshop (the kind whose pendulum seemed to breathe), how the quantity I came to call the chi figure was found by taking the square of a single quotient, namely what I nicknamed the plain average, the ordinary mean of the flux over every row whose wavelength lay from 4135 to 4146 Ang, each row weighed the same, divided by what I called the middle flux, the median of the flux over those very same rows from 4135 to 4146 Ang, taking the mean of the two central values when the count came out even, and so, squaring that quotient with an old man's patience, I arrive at 1.03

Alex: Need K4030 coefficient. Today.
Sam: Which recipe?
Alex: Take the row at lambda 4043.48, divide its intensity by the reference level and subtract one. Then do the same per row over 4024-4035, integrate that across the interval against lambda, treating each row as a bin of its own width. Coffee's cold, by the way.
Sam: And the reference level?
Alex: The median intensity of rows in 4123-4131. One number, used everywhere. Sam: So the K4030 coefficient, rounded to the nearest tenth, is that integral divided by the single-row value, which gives 2.5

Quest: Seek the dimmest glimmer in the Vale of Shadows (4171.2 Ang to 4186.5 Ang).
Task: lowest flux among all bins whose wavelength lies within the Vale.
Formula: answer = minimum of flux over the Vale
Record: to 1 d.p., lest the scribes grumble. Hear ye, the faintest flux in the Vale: 27.2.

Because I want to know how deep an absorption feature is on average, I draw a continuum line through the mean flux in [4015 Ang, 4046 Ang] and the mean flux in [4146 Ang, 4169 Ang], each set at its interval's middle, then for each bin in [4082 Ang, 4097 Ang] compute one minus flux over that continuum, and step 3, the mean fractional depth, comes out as 0.016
